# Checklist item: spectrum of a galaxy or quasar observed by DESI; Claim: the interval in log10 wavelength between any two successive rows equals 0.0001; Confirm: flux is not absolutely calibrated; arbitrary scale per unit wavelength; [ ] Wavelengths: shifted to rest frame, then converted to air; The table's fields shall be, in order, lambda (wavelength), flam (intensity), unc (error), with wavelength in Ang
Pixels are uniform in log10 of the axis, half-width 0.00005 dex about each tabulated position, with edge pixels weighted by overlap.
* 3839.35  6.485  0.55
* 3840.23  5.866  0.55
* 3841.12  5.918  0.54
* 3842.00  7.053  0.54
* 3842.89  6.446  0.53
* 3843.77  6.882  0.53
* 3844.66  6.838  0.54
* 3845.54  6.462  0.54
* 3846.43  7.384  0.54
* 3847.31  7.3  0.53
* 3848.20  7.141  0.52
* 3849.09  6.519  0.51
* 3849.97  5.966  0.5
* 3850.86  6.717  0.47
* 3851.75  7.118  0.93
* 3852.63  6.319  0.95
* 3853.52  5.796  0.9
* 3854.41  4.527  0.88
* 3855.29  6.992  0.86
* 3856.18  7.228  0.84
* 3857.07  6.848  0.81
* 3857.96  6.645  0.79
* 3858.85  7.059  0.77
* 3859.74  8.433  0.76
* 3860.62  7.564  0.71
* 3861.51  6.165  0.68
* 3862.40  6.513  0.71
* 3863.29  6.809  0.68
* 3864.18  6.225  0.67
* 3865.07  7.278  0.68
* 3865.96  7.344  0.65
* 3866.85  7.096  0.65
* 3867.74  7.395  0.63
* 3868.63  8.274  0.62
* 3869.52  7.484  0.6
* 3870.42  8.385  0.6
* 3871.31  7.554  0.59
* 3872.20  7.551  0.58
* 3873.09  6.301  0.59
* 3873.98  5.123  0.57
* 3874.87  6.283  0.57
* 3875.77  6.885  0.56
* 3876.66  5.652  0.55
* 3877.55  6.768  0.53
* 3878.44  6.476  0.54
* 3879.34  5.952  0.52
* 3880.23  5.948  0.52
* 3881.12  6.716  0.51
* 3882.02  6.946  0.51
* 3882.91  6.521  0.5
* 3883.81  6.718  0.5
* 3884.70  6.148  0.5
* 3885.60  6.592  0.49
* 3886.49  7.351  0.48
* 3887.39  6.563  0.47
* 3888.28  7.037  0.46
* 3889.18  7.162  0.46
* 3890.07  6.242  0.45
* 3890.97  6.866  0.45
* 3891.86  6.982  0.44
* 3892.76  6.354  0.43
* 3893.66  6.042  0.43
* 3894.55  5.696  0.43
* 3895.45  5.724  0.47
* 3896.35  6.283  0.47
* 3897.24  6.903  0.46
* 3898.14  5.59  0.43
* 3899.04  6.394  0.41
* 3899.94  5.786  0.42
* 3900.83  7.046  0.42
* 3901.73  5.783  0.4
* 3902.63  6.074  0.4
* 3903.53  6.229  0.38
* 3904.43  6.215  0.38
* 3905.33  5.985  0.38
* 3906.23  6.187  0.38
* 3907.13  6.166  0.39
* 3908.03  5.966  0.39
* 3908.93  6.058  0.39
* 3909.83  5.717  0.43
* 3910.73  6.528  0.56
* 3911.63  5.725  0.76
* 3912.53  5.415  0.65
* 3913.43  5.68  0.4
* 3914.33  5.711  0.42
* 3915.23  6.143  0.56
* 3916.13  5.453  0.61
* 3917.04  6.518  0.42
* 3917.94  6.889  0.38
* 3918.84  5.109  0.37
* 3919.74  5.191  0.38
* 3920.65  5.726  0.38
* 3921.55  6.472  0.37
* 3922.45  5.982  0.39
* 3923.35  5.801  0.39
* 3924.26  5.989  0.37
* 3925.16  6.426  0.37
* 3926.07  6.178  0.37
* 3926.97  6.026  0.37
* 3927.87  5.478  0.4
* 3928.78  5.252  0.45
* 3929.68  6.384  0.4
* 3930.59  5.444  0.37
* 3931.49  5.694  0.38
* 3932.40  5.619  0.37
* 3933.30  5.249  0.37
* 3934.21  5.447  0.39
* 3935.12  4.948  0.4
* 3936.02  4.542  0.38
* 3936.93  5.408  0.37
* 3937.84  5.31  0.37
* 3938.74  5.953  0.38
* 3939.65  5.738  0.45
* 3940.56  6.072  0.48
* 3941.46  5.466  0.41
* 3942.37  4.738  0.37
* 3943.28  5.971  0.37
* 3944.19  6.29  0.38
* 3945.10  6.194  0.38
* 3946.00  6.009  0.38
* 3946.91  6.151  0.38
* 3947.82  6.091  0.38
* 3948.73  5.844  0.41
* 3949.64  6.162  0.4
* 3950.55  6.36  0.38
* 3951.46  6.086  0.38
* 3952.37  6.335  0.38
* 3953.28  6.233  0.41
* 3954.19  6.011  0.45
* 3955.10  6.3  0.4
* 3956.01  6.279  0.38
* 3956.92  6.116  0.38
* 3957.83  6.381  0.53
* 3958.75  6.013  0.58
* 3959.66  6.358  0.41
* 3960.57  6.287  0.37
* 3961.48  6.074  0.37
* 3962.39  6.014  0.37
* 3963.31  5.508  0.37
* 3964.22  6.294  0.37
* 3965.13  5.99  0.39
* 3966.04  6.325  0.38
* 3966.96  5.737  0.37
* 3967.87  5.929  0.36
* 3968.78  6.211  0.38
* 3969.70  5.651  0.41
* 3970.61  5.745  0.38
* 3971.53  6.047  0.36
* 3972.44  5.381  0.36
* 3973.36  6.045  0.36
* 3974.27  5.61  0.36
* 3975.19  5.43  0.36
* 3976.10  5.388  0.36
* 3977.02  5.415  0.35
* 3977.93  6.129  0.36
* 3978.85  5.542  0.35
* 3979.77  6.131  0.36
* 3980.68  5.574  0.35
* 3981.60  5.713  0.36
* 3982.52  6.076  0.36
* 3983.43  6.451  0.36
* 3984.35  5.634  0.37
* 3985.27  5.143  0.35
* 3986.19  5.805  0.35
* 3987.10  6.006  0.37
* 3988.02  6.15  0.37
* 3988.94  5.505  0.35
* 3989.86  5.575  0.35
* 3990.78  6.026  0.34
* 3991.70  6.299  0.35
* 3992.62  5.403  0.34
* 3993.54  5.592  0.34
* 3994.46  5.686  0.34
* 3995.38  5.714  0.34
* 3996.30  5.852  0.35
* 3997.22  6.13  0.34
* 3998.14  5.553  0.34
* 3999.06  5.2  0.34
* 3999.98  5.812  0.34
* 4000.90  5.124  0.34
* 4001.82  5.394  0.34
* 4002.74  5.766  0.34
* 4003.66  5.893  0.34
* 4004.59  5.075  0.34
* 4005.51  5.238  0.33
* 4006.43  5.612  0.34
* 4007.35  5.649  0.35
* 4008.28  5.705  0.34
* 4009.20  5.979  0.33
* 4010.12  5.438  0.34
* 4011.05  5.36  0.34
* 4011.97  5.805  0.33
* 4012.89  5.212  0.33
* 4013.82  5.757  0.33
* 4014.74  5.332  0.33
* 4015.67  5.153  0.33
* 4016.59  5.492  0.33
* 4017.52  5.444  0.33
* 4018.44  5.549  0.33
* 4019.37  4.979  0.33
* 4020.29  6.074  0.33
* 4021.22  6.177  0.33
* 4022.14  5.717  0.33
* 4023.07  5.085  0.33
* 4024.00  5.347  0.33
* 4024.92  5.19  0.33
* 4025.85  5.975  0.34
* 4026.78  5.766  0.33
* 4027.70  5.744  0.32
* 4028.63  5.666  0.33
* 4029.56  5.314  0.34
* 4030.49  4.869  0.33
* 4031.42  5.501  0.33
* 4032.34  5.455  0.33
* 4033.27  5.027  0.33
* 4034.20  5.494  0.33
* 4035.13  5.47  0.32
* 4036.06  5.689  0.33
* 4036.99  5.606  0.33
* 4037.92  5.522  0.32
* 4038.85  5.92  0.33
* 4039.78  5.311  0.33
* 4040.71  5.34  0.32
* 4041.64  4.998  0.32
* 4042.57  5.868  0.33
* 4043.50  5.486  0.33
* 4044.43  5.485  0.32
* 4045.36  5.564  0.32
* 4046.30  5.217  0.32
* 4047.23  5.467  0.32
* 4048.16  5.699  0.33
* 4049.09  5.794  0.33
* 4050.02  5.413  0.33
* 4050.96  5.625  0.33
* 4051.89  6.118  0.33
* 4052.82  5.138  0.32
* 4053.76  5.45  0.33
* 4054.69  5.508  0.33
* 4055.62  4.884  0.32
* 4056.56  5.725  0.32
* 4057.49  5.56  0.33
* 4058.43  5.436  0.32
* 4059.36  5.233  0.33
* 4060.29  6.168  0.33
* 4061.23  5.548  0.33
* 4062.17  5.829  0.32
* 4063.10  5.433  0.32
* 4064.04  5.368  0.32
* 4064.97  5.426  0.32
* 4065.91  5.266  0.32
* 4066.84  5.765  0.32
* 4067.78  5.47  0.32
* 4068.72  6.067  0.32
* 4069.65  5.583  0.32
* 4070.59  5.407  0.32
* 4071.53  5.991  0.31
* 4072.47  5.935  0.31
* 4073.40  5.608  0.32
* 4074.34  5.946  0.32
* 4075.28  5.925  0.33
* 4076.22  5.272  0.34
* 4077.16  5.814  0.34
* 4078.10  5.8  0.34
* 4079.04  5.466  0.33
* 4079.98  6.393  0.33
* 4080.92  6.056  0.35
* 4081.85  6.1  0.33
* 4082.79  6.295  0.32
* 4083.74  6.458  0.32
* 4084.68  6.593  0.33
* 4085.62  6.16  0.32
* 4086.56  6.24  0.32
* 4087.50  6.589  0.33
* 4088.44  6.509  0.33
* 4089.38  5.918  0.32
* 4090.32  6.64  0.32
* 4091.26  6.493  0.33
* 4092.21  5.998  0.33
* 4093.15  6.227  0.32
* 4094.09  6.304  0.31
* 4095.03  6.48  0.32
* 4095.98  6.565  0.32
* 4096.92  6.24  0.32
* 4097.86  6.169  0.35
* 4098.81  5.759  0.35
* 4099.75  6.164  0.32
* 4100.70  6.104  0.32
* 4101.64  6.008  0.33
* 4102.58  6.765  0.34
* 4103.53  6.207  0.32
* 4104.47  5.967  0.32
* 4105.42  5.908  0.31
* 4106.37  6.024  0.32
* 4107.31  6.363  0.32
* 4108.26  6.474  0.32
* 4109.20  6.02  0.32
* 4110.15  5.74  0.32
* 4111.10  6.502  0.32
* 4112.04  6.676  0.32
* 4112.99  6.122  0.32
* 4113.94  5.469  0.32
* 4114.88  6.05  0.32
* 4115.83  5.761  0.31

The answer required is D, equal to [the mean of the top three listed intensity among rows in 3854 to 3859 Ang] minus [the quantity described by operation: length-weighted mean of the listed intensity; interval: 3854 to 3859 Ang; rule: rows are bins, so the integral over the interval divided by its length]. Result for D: 0.6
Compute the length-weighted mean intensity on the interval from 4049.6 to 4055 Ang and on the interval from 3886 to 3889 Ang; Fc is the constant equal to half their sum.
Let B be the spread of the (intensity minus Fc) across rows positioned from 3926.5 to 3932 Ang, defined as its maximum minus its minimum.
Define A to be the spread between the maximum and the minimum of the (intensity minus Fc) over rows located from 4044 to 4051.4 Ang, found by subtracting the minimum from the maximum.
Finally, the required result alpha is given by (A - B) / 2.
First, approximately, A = 0.6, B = 1.1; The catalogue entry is -0.3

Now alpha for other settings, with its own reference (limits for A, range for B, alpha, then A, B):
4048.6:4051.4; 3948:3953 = -0.1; 0.4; 0.5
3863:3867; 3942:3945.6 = -0.2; 1.1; 1.6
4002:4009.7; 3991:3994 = 0.0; 0.9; 0.9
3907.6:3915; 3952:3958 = 0.4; 1.1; 0.4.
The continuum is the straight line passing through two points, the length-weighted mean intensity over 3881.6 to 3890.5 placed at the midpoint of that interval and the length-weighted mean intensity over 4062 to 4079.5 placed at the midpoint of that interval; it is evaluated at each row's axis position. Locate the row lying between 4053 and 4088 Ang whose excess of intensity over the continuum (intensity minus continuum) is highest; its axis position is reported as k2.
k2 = 4087.50 Ang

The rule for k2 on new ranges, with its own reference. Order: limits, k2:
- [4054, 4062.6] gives 4060.29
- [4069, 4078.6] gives 4071.53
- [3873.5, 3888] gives 3886.49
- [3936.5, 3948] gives 3944.19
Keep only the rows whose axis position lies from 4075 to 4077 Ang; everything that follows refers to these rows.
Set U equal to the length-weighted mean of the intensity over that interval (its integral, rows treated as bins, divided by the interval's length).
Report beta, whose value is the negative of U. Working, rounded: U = 5.6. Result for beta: -5.6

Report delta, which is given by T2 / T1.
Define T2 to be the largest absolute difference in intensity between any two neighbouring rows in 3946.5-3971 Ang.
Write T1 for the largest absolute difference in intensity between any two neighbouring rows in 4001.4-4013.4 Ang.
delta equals 1.0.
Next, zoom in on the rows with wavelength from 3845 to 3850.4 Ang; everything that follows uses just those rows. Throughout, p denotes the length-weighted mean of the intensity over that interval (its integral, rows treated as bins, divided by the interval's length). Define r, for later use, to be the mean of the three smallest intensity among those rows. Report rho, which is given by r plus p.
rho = 13.1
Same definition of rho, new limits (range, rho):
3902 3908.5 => 12.1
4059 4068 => 10.8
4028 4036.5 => 10.5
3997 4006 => 10.6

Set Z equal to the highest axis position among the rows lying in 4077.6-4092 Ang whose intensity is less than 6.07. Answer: 4089.38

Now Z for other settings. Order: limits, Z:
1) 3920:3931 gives 3930.59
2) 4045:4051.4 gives 4050.96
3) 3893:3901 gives 3899.94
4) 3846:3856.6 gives 3854.41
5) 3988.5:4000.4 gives 3999.98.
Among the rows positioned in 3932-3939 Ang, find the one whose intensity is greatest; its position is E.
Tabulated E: 3938.74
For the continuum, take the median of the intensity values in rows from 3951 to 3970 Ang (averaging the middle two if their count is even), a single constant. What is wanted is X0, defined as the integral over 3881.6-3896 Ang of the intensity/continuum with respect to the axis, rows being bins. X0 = 15.4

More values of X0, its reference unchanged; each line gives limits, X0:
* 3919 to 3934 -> 14.2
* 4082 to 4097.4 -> 16.0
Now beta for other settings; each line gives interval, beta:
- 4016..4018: -5.5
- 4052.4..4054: -5.3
